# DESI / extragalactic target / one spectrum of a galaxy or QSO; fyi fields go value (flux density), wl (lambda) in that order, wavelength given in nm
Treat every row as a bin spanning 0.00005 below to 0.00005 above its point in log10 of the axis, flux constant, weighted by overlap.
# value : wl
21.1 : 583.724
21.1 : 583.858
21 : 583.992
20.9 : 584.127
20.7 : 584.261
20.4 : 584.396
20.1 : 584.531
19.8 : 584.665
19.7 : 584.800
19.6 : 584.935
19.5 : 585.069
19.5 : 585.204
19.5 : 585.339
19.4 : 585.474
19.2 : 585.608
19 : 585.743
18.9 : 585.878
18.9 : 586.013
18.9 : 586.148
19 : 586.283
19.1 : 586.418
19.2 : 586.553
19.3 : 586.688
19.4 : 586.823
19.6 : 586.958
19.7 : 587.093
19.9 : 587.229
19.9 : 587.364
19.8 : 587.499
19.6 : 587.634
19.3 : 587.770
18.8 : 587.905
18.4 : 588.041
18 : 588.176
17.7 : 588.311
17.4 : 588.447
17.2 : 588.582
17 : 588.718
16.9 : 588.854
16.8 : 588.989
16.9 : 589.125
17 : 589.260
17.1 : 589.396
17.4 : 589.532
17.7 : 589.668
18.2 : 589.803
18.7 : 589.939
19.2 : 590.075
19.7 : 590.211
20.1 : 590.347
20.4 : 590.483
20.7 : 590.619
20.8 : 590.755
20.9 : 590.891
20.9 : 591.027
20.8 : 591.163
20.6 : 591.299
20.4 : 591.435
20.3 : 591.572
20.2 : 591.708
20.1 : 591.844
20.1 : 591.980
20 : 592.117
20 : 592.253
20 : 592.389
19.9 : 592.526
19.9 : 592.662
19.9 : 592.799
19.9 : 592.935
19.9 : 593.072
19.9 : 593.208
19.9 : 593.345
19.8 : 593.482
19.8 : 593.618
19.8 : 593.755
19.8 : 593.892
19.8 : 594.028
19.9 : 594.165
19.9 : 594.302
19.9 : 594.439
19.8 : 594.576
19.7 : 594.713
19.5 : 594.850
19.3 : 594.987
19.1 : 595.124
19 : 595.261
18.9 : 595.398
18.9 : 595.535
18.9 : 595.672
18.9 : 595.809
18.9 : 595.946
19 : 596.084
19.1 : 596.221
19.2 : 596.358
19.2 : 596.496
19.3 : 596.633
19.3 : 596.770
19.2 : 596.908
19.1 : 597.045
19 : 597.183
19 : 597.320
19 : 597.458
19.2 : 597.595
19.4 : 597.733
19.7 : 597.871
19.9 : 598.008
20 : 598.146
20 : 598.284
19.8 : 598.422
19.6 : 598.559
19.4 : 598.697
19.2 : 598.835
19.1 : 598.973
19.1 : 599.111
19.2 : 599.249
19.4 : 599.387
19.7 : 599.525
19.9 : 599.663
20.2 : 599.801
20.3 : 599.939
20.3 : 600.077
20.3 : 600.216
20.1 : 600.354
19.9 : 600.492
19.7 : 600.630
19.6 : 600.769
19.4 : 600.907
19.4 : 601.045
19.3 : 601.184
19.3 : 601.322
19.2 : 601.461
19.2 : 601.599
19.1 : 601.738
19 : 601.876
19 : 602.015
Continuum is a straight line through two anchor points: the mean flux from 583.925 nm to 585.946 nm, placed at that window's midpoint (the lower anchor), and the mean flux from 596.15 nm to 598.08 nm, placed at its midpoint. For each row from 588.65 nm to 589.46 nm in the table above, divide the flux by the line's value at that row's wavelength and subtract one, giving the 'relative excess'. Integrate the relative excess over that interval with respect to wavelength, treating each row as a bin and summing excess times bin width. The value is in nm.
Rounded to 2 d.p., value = -0.11 nm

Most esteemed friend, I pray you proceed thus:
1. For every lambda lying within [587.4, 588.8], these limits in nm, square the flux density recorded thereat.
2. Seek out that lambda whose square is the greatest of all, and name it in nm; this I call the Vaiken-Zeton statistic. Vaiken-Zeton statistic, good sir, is 587.499 nm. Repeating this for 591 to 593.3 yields 591.027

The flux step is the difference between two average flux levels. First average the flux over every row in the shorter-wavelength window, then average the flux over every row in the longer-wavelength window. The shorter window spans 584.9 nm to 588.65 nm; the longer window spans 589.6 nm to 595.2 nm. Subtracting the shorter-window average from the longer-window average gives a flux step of 0.82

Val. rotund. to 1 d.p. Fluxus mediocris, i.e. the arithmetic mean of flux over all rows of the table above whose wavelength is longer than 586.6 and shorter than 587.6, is 19.7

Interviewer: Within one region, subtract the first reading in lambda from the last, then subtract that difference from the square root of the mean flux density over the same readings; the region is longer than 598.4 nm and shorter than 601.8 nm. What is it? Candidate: 5.1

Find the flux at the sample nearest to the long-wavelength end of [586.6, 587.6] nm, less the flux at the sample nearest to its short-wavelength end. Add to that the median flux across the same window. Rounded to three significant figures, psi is 20.2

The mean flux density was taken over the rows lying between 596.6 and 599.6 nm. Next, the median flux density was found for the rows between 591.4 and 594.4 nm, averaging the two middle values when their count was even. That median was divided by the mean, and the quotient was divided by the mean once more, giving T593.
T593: 0.0529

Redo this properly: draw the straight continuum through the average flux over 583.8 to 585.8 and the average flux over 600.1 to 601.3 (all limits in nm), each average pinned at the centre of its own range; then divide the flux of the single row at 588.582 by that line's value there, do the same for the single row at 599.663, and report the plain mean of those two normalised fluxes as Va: 0.94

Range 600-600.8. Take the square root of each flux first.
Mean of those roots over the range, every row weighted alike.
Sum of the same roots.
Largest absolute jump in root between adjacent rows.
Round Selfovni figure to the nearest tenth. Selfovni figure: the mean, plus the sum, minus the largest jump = 31.3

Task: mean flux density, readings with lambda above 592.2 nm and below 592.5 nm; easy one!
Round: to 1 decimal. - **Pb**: 20.0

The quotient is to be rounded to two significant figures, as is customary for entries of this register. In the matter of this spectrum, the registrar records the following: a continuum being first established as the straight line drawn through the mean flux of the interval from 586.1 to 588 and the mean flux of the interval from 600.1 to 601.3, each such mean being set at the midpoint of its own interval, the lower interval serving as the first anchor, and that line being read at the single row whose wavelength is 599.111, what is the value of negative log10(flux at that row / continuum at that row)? 0.013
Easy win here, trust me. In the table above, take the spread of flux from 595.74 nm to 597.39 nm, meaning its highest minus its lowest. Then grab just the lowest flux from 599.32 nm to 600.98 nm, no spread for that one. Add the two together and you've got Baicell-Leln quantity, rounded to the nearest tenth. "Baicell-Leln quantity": 19.8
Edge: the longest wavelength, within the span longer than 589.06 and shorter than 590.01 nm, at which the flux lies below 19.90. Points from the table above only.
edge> 589.939 nm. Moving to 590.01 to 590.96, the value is 590.211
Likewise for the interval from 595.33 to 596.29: 596.221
